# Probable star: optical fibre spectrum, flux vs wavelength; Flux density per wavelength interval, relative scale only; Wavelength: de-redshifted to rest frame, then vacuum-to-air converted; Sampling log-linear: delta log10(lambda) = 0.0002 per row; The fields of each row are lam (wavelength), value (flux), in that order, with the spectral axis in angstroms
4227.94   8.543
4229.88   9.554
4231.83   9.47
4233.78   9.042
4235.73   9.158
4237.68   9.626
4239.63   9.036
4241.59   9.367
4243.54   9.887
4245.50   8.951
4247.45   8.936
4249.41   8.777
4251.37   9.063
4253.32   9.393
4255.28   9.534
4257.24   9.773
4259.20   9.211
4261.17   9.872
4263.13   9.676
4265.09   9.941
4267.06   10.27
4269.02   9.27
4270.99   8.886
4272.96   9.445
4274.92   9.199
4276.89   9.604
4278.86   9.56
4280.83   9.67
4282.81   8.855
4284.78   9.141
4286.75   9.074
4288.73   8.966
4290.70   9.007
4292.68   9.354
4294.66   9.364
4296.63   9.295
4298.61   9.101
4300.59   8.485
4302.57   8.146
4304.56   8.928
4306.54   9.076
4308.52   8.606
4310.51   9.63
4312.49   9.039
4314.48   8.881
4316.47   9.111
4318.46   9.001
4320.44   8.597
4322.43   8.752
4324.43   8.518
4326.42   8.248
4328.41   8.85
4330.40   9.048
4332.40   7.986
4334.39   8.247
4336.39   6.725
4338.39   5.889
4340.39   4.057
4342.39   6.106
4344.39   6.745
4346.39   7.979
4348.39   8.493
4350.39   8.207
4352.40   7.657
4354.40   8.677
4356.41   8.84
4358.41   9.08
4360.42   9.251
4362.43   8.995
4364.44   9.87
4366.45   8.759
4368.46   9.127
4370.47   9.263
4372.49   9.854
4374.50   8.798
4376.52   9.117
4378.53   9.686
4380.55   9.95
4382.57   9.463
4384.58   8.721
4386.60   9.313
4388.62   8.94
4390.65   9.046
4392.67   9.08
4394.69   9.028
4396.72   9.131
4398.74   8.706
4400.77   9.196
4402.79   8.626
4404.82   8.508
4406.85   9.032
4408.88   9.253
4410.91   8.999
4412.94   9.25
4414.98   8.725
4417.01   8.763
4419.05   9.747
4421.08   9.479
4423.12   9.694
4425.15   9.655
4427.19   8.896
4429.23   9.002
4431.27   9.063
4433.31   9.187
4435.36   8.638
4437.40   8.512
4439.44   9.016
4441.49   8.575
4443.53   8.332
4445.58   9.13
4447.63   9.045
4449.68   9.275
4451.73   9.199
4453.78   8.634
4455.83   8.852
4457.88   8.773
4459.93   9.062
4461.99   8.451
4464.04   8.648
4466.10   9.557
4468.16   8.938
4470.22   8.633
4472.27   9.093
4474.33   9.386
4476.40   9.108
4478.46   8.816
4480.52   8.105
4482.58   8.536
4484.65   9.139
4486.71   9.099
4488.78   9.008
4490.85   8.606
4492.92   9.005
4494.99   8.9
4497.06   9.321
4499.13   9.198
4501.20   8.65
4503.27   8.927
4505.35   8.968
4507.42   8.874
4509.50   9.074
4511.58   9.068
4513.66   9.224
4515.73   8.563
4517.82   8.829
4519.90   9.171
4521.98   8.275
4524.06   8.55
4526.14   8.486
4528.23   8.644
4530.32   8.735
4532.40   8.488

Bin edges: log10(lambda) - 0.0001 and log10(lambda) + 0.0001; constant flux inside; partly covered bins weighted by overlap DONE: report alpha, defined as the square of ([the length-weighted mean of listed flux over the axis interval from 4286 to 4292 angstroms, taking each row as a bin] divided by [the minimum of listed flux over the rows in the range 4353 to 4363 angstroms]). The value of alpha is 1.08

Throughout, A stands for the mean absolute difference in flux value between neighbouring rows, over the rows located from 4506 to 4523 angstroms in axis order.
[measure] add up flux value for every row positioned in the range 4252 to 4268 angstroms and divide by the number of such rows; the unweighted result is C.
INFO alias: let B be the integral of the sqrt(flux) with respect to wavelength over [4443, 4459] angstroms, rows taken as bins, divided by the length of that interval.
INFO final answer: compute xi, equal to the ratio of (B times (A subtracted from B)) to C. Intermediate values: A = 0.36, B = 2.99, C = 9.7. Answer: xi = 0.81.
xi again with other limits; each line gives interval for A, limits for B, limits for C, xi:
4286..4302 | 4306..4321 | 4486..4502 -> 0.94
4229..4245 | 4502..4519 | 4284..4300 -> 0.86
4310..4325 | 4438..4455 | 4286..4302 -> 0.89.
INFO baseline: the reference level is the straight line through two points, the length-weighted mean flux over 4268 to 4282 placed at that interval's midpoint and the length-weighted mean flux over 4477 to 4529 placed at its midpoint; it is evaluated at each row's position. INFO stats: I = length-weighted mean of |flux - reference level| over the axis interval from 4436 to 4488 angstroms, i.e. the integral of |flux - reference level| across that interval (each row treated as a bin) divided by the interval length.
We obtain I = 0.29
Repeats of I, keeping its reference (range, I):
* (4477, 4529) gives 0.25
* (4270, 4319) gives 0.33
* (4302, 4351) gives 1.17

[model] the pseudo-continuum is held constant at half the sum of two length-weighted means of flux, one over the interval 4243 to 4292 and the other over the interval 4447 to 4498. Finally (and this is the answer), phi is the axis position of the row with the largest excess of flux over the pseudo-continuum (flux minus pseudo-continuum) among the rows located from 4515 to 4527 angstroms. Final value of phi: 4519.90 angstroms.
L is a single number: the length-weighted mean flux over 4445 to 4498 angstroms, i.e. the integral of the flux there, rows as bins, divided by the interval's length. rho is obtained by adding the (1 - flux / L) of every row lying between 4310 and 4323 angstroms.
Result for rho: -0.05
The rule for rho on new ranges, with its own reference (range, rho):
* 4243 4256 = -0.23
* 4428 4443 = 0.06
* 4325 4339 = 0.84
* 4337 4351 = 1.69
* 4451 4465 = 0.10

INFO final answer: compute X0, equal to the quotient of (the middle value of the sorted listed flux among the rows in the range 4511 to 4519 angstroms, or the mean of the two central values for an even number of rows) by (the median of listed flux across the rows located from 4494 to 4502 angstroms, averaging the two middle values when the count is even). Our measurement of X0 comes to 0.99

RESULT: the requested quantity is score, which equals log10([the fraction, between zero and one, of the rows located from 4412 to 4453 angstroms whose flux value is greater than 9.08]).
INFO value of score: -0.35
